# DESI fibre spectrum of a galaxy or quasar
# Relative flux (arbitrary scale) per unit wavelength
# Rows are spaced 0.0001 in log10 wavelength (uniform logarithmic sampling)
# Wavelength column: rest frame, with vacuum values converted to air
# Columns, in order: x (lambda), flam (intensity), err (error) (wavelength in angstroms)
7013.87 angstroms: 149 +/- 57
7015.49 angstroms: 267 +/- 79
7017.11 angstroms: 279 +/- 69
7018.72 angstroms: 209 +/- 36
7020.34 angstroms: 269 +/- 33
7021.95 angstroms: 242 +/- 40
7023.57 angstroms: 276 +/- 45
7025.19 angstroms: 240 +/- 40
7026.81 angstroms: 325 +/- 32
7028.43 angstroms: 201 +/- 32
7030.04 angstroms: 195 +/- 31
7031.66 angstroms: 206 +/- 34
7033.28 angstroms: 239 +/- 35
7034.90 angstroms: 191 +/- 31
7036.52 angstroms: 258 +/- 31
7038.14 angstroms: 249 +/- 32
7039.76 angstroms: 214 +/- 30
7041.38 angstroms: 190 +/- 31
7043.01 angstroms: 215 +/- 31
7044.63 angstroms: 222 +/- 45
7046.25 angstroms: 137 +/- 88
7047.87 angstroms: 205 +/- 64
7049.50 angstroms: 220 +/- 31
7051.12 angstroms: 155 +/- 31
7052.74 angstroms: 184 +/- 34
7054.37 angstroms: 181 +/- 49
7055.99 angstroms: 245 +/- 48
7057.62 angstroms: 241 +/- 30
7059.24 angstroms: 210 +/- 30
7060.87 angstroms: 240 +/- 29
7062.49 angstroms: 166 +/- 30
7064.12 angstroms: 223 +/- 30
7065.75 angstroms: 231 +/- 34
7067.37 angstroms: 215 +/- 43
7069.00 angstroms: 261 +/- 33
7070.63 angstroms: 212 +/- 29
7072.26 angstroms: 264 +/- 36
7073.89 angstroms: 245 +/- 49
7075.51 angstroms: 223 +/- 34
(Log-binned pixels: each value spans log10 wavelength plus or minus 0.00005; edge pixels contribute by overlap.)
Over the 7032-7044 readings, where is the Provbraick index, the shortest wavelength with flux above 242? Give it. 7036.52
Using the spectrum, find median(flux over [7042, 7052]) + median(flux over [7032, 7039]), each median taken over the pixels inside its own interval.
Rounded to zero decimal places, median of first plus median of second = 454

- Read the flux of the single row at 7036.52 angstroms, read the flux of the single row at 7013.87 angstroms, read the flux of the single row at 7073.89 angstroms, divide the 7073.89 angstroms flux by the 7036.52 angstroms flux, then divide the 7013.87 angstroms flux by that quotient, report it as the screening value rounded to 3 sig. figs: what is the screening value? 157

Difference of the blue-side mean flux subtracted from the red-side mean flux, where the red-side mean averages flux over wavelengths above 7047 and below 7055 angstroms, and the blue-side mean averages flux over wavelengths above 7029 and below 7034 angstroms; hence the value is -24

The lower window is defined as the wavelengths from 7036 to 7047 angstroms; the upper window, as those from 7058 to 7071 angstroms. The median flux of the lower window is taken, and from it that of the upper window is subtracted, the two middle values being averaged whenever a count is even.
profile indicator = -4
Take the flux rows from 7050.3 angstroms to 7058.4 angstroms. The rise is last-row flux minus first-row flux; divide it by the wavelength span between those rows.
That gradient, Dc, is 13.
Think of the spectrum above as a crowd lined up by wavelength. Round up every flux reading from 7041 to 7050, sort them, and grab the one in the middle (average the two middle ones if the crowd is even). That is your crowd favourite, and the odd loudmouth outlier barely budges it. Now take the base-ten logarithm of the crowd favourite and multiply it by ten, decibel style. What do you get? 23.2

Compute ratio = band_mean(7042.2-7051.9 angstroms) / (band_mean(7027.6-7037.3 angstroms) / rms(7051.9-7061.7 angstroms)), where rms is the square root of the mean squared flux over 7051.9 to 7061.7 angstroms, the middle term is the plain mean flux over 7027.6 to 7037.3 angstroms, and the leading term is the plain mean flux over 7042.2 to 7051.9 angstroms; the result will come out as 195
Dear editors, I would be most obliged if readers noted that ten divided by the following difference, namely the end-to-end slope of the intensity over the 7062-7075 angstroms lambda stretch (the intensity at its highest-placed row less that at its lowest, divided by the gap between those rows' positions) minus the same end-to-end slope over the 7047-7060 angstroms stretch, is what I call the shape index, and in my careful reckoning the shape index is 1.5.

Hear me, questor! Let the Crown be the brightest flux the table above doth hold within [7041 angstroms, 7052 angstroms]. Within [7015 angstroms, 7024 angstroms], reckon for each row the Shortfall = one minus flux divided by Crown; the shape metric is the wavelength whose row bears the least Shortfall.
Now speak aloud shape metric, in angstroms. 7017.11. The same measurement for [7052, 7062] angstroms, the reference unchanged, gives 7055.99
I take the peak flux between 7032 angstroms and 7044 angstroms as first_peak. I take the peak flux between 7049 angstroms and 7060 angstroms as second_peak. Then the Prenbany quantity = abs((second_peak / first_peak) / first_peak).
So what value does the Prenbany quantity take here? 0.0037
